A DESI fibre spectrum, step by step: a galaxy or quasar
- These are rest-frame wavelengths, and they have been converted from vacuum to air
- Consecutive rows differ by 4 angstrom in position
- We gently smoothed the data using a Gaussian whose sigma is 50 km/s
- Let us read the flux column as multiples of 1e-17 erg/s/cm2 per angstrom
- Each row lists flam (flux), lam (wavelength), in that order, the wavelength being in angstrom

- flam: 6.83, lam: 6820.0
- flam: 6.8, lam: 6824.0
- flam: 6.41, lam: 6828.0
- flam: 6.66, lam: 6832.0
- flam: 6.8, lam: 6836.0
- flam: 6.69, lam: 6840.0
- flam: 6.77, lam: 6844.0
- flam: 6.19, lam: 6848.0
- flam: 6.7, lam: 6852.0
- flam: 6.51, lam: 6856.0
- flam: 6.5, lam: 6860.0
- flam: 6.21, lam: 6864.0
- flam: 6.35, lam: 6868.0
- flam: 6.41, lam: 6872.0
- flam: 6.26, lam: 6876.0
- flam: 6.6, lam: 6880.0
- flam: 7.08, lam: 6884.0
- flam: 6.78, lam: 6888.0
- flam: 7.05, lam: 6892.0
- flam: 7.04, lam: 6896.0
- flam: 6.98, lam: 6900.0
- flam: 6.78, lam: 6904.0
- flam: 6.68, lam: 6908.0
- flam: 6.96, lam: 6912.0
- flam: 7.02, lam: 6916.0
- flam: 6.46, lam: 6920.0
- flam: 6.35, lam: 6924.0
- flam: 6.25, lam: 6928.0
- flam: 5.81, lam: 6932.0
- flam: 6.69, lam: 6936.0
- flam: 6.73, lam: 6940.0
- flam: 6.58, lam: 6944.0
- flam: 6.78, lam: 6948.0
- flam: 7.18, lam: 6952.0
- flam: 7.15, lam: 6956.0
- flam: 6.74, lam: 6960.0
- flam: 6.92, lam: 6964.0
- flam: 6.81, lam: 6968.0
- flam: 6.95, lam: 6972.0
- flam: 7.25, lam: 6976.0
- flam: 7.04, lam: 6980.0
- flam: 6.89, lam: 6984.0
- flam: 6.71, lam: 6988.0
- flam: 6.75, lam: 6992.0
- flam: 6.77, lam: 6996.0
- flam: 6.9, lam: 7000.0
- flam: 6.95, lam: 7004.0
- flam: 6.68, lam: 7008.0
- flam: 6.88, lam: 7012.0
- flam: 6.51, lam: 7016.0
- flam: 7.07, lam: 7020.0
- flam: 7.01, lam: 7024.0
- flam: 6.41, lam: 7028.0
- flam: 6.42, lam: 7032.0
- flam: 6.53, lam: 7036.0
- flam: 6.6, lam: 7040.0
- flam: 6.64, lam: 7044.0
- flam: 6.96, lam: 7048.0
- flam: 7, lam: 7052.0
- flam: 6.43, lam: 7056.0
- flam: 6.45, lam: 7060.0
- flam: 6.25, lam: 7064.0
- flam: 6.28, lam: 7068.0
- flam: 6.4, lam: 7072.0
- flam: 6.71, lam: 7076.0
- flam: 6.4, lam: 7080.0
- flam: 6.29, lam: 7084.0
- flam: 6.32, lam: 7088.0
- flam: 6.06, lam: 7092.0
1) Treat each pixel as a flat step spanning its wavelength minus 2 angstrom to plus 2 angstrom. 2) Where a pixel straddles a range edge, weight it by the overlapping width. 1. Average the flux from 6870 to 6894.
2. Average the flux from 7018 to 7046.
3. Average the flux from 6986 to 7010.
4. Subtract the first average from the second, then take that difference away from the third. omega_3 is 6.8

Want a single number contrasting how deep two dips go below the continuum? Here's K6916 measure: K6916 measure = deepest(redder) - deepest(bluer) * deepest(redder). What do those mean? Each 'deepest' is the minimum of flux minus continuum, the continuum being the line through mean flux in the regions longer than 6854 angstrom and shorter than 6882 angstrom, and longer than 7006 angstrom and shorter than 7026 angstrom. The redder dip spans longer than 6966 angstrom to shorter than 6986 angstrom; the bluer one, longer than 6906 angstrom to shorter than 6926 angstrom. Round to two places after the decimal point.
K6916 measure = 0.14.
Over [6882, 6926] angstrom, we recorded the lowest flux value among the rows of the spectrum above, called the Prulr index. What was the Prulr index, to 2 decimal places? 6.35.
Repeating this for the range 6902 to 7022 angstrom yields 5.81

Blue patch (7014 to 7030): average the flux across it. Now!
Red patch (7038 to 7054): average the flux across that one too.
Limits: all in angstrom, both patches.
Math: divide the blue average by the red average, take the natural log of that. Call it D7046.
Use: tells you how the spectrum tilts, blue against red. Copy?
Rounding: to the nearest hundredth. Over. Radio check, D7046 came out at -0.01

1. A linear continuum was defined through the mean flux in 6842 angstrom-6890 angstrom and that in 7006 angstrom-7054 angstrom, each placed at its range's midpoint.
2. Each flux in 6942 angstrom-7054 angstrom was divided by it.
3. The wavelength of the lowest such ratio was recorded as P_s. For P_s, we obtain 7028.0 angstrom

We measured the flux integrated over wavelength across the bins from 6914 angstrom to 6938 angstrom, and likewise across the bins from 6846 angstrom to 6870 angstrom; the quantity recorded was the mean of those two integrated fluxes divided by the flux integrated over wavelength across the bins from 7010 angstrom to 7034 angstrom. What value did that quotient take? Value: 0.96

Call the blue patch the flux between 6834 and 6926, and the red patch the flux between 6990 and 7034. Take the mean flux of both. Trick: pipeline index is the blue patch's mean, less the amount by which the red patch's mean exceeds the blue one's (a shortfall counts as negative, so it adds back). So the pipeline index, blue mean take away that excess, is 6.6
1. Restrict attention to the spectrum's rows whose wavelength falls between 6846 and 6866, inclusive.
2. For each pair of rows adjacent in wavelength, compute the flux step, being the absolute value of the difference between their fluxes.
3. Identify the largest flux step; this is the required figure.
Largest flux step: 0.51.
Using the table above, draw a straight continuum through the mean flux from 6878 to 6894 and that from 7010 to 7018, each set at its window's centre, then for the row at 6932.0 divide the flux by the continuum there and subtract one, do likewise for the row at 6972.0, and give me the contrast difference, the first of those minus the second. -0.18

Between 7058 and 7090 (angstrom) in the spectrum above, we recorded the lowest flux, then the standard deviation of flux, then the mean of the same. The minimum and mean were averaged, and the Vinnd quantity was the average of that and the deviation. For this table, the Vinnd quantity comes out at 3.23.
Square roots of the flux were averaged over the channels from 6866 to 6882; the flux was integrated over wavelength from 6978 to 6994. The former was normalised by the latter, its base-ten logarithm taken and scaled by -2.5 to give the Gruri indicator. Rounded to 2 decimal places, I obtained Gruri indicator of 4.09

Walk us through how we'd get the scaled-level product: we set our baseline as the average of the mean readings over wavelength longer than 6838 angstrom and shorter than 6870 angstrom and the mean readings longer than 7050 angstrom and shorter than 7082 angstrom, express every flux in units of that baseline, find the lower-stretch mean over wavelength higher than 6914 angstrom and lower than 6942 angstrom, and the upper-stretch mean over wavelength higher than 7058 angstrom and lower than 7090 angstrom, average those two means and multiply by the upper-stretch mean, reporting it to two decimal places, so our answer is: 0.98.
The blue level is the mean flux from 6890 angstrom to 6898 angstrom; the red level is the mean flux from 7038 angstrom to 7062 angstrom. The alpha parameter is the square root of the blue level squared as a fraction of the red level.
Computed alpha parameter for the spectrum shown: 2.73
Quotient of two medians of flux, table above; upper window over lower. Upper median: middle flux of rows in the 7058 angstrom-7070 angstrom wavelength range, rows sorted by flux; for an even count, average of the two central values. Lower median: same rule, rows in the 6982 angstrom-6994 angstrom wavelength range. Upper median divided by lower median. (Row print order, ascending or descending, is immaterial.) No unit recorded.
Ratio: 0.93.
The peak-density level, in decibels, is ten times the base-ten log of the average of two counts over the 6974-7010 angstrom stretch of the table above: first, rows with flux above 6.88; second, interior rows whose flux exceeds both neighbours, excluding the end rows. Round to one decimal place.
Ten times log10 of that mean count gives 4.8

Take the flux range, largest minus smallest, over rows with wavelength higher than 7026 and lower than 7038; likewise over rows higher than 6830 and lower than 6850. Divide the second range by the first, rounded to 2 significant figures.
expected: 5.1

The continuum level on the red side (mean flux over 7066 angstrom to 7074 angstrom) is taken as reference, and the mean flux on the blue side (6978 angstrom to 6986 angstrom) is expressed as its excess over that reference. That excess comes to 0.6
